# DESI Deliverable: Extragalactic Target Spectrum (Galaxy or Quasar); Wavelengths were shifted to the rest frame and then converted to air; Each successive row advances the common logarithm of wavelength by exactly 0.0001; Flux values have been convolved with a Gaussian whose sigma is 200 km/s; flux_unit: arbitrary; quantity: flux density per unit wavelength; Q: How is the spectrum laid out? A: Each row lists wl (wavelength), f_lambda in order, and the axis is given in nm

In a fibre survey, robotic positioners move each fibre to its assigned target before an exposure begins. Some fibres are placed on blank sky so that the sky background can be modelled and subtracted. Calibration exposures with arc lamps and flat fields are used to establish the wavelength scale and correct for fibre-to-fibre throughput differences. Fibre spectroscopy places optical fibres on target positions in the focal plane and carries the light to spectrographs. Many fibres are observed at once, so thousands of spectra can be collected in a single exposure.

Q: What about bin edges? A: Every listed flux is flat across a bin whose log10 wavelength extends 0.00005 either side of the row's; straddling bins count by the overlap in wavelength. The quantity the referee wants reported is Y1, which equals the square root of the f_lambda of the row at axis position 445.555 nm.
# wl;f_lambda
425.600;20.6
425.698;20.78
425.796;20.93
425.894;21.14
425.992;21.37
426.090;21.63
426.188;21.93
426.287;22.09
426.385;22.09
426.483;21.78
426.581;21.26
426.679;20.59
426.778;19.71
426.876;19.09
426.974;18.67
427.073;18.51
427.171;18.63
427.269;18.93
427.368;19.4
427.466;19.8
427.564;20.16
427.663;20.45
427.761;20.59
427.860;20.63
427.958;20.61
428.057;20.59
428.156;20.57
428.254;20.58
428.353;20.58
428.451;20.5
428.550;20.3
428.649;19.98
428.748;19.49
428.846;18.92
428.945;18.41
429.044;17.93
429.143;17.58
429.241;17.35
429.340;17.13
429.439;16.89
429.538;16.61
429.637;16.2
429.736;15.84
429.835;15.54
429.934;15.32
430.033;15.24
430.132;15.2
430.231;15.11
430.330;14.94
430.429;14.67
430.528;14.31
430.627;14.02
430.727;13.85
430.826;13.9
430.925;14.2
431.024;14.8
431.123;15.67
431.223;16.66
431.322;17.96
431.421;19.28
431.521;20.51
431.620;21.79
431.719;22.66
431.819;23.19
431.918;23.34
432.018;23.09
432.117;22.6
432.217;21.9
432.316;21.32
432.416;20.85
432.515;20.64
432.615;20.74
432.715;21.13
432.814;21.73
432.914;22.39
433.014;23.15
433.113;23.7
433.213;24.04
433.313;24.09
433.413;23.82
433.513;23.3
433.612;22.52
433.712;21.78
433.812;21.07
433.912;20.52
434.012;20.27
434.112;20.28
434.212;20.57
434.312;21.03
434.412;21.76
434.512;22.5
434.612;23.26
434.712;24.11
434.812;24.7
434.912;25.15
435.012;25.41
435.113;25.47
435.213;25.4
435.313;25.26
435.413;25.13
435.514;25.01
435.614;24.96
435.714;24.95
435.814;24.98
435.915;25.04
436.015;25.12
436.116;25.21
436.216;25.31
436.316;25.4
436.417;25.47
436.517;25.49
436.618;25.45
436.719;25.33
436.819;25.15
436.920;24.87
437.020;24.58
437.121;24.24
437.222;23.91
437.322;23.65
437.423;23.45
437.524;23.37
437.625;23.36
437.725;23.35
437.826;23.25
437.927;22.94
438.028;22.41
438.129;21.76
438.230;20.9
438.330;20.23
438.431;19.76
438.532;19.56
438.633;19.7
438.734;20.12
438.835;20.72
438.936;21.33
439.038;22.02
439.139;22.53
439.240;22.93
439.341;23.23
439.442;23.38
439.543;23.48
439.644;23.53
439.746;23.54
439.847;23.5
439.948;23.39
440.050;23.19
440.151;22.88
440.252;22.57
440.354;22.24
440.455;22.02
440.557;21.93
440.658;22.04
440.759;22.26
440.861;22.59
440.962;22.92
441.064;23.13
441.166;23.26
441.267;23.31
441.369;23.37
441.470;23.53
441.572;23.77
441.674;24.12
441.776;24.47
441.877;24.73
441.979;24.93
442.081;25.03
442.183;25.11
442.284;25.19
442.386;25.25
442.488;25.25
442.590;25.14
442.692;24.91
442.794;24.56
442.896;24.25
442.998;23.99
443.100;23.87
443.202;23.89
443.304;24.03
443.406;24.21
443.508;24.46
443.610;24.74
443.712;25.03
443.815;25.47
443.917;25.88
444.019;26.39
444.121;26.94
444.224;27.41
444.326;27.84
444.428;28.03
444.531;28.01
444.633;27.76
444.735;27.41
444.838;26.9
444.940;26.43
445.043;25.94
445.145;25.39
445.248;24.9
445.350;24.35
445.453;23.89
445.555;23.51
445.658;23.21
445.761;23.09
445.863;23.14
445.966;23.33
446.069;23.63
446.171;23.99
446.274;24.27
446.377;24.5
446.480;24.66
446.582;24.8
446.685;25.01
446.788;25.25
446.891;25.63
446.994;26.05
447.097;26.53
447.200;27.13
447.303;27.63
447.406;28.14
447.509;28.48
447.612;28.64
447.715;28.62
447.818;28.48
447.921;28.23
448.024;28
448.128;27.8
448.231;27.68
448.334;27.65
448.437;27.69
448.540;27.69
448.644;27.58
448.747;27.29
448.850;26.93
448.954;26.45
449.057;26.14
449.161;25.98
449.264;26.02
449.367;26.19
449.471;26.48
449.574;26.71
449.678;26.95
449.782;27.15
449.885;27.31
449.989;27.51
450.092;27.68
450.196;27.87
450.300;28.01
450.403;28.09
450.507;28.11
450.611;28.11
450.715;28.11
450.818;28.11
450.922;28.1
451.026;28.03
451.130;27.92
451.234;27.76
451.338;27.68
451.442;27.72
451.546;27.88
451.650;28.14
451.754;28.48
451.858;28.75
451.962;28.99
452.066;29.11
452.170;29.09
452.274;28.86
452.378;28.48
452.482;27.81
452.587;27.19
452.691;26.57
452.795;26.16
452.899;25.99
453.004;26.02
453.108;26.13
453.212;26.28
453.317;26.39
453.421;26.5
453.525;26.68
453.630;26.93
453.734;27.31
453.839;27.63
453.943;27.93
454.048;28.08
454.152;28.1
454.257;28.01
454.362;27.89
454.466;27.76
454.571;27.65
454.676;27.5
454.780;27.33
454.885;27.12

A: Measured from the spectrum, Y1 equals 4.85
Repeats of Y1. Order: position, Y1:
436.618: 5.04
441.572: 4.88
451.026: 5.29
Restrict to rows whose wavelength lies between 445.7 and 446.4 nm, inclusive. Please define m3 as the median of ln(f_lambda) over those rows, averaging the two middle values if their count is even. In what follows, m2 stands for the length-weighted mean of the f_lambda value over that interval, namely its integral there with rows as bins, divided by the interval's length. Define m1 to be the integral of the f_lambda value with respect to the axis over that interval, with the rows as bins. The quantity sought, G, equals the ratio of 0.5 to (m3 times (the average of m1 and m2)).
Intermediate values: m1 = 17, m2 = 24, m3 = 3.16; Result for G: 0.0079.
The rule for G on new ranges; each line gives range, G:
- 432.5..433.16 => 0.0089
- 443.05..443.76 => 0.0075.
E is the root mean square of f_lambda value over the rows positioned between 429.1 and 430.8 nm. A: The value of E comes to 16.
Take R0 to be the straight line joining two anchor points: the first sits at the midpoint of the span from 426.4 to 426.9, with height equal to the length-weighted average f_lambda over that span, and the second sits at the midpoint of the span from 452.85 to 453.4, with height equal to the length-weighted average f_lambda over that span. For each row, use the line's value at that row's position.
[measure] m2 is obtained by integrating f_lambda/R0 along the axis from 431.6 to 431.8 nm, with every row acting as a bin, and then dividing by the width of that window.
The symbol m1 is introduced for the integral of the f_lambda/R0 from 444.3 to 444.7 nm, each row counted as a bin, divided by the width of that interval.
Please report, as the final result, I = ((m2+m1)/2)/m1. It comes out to 0.95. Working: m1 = 1.15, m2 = 1.03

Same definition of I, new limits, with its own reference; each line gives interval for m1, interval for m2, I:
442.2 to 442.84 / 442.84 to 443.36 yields 0.98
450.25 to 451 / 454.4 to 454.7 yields 0.98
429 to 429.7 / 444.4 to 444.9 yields 1.20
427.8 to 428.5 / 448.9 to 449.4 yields 1.03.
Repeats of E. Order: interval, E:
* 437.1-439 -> 22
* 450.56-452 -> 28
